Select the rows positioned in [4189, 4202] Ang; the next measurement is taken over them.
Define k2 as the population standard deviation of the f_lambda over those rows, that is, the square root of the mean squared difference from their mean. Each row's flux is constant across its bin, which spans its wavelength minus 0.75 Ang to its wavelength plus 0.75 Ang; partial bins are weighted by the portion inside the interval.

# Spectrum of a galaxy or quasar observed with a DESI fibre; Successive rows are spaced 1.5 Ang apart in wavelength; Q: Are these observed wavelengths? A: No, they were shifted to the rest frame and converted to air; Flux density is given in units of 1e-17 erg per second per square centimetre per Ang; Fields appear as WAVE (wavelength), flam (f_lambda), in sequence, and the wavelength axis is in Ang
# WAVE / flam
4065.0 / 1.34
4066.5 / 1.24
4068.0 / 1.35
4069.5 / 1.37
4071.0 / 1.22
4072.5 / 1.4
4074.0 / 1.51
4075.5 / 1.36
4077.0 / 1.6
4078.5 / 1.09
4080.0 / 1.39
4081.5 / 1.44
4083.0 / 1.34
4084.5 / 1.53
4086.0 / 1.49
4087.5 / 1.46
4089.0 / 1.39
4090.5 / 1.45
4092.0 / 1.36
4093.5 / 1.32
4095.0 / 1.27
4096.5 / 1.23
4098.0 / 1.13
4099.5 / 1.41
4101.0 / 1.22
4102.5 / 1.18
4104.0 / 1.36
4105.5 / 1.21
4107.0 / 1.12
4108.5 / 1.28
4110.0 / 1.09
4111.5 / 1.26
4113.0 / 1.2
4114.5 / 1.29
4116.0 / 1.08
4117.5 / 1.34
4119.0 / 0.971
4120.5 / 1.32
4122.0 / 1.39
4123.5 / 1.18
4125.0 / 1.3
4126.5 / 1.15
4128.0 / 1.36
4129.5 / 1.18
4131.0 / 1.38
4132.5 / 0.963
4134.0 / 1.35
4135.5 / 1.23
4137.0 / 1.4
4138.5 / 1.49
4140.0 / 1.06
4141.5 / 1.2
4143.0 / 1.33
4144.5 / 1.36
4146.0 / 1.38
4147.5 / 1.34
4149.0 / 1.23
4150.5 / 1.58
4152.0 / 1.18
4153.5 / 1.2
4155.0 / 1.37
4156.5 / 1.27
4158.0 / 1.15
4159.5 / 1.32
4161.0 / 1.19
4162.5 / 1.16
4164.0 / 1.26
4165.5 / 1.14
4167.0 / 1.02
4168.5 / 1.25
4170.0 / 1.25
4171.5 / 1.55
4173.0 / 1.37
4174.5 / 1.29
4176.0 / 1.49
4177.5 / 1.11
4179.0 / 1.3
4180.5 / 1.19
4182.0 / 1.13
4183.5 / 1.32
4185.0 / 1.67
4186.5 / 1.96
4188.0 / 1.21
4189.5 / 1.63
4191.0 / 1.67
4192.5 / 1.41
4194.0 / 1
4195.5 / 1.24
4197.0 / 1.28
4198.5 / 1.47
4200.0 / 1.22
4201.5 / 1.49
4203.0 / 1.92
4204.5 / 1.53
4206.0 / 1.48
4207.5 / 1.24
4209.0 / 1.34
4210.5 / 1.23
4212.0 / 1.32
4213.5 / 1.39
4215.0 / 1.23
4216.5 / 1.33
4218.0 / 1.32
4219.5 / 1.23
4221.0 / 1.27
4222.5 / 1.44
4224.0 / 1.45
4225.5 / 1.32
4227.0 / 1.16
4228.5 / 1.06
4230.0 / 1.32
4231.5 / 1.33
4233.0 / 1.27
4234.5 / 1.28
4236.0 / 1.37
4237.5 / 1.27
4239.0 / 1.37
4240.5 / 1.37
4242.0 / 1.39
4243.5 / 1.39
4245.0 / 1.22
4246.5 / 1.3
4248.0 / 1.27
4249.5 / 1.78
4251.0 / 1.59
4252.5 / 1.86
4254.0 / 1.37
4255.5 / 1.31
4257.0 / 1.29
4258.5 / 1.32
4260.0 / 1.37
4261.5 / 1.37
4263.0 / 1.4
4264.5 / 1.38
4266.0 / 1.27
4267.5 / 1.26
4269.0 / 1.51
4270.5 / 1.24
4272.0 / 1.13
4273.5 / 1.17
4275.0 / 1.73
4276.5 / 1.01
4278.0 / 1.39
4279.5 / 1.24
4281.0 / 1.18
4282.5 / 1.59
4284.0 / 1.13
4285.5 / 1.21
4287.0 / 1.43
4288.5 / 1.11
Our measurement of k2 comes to 0.202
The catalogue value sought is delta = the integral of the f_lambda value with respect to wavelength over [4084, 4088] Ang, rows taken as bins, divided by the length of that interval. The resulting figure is 1.49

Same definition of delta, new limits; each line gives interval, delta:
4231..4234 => 1.30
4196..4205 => 1.48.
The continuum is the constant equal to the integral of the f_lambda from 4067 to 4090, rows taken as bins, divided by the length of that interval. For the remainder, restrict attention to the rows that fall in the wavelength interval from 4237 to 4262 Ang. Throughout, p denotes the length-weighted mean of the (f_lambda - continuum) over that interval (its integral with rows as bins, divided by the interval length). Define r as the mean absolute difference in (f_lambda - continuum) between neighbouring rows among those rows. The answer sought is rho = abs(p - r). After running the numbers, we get 0.117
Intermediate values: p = 0.01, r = 0.126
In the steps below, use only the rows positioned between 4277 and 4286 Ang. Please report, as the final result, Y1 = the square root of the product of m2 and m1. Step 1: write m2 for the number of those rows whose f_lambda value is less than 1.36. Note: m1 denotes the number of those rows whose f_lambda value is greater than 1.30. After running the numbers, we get 2.8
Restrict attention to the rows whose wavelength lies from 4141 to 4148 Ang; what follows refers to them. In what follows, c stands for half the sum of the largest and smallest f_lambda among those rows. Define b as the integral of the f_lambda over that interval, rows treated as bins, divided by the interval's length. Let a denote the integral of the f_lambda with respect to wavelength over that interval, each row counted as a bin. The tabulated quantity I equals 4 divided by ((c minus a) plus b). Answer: -0.60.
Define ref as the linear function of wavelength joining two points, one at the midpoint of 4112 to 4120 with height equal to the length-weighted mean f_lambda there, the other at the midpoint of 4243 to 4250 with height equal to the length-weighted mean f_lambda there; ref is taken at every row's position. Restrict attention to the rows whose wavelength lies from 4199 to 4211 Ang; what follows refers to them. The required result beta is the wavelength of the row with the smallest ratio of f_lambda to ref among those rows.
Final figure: 4210.5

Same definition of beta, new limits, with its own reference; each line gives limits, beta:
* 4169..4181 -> 4177.5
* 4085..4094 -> 4093.5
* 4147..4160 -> 4158.0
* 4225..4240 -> 4228.5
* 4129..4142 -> 4132.5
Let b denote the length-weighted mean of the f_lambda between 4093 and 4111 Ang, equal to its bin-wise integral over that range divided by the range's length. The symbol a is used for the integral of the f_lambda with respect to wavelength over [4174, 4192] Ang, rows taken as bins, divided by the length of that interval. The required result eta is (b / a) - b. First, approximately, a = 1.42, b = 1.23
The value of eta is -0.36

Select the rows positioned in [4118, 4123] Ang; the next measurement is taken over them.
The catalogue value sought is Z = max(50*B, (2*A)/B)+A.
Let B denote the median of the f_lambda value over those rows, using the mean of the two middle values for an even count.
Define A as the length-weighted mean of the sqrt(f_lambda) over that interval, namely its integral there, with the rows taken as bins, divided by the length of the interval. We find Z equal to 67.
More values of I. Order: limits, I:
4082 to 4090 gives -0.46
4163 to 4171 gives -0.55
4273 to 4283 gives -0.38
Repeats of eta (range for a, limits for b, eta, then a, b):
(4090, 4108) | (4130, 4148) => -0.27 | 1.27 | 1.29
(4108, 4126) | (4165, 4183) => -0.23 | 1.22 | 1.26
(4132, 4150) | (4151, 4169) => -0.27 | 1.29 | 1.21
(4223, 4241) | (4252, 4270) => -0.32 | 1.30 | 1.38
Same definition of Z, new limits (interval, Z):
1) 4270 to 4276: 61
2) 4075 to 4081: 70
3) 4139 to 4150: 68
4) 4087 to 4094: 71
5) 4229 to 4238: 66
